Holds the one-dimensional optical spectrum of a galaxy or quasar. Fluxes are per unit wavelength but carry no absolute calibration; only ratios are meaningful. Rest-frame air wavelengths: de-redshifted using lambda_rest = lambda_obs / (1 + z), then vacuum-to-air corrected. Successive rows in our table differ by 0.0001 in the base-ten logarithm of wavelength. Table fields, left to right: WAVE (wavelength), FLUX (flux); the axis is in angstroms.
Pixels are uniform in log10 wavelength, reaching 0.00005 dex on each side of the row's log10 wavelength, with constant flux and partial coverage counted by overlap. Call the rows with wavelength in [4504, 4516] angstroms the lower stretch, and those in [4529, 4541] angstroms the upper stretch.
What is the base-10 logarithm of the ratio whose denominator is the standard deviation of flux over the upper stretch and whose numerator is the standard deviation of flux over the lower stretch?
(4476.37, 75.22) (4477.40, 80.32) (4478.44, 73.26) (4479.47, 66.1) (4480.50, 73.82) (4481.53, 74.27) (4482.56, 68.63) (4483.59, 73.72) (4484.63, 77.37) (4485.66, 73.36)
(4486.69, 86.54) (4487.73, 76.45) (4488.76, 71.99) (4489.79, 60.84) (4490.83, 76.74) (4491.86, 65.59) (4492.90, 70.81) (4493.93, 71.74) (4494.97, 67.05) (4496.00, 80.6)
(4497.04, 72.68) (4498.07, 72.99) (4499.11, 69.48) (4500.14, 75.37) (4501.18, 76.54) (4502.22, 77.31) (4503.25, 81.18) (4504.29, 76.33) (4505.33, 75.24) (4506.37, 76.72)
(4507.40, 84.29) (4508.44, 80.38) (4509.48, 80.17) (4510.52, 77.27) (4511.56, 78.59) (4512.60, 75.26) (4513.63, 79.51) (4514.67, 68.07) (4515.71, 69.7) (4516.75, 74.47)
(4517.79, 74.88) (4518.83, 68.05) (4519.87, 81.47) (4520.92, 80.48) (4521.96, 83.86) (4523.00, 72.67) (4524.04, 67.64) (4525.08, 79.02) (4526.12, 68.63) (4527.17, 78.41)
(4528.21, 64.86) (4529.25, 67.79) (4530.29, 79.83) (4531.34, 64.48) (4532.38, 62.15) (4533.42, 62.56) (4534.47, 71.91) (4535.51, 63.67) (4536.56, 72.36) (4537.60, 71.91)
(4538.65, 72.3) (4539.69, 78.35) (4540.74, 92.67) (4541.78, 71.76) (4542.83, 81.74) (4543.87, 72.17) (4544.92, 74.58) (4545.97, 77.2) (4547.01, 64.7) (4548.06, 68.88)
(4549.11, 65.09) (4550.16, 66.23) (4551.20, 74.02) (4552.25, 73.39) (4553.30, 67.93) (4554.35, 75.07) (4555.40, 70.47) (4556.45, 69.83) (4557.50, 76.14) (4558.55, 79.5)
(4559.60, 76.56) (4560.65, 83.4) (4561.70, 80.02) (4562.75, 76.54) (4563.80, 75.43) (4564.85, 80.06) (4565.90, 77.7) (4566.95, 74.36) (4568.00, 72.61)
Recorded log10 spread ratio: -0.29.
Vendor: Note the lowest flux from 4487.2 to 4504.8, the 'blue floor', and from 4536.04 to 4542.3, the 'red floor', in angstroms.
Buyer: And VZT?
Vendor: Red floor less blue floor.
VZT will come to 11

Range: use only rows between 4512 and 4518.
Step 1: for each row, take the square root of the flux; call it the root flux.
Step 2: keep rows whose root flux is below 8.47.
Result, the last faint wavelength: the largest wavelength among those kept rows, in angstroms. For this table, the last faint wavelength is 4515.71 angstroms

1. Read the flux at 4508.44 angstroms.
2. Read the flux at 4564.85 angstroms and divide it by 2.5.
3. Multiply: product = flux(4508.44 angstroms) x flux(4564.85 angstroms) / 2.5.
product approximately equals 2574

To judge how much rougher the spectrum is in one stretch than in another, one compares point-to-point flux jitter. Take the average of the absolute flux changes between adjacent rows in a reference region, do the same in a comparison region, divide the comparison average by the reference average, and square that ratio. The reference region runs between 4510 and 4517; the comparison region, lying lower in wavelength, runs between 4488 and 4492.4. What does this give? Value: 8.2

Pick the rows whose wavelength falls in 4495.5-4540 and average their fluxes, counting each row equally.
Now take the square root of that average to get 8.61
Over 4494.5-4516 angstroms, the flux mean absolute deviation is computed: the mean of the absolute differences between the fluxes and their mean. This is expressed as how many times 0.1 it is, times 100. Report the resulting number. 3582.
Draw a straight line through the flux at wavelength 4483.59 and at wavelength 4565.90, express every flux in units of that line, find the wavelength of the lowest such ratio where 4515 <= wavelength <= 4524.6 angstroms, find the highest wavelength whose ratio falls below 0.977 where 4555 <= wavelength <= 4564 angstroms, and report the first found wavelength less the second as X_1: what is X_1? -39.8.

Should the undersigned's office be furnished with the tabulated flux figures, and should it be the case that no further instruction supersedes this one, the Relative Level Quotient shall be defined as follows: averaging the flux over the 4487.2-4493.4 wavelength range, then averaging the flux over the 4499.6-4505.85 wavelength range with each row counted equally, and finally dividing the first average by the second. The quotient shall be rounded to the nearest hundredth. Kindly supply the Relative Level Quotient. 0.91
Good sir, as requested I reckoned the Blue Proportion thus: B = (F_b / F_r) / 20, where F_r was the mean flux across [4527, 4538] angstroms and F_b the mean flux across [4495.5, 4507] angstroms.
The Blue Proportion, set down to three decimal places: 0.055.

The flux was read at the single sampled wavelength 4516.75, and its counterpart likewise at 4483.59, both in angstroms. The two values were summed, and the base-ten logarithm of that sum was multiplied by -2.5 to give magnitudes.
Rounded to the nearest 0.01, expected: -5.43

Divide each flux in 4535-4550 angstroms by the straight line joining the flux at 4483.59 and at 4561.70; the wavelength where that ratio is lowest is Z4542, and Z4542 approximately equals 4535.51 angstroms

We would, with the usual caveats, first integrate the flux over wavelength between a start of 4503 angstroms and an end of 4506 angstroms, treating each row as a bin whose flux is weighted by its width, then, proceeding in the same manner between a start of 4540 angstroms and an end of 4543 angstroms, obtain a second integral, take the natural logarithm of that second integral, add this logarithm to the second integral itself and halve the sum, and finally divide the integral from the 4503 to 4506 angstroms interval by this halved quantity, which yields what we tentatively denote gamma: 1.84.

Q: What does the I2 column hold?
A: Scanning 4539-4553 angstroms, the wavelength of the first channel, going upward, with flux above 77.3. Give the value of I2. 4539.69 angstroms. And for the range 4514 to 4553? 4519.87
